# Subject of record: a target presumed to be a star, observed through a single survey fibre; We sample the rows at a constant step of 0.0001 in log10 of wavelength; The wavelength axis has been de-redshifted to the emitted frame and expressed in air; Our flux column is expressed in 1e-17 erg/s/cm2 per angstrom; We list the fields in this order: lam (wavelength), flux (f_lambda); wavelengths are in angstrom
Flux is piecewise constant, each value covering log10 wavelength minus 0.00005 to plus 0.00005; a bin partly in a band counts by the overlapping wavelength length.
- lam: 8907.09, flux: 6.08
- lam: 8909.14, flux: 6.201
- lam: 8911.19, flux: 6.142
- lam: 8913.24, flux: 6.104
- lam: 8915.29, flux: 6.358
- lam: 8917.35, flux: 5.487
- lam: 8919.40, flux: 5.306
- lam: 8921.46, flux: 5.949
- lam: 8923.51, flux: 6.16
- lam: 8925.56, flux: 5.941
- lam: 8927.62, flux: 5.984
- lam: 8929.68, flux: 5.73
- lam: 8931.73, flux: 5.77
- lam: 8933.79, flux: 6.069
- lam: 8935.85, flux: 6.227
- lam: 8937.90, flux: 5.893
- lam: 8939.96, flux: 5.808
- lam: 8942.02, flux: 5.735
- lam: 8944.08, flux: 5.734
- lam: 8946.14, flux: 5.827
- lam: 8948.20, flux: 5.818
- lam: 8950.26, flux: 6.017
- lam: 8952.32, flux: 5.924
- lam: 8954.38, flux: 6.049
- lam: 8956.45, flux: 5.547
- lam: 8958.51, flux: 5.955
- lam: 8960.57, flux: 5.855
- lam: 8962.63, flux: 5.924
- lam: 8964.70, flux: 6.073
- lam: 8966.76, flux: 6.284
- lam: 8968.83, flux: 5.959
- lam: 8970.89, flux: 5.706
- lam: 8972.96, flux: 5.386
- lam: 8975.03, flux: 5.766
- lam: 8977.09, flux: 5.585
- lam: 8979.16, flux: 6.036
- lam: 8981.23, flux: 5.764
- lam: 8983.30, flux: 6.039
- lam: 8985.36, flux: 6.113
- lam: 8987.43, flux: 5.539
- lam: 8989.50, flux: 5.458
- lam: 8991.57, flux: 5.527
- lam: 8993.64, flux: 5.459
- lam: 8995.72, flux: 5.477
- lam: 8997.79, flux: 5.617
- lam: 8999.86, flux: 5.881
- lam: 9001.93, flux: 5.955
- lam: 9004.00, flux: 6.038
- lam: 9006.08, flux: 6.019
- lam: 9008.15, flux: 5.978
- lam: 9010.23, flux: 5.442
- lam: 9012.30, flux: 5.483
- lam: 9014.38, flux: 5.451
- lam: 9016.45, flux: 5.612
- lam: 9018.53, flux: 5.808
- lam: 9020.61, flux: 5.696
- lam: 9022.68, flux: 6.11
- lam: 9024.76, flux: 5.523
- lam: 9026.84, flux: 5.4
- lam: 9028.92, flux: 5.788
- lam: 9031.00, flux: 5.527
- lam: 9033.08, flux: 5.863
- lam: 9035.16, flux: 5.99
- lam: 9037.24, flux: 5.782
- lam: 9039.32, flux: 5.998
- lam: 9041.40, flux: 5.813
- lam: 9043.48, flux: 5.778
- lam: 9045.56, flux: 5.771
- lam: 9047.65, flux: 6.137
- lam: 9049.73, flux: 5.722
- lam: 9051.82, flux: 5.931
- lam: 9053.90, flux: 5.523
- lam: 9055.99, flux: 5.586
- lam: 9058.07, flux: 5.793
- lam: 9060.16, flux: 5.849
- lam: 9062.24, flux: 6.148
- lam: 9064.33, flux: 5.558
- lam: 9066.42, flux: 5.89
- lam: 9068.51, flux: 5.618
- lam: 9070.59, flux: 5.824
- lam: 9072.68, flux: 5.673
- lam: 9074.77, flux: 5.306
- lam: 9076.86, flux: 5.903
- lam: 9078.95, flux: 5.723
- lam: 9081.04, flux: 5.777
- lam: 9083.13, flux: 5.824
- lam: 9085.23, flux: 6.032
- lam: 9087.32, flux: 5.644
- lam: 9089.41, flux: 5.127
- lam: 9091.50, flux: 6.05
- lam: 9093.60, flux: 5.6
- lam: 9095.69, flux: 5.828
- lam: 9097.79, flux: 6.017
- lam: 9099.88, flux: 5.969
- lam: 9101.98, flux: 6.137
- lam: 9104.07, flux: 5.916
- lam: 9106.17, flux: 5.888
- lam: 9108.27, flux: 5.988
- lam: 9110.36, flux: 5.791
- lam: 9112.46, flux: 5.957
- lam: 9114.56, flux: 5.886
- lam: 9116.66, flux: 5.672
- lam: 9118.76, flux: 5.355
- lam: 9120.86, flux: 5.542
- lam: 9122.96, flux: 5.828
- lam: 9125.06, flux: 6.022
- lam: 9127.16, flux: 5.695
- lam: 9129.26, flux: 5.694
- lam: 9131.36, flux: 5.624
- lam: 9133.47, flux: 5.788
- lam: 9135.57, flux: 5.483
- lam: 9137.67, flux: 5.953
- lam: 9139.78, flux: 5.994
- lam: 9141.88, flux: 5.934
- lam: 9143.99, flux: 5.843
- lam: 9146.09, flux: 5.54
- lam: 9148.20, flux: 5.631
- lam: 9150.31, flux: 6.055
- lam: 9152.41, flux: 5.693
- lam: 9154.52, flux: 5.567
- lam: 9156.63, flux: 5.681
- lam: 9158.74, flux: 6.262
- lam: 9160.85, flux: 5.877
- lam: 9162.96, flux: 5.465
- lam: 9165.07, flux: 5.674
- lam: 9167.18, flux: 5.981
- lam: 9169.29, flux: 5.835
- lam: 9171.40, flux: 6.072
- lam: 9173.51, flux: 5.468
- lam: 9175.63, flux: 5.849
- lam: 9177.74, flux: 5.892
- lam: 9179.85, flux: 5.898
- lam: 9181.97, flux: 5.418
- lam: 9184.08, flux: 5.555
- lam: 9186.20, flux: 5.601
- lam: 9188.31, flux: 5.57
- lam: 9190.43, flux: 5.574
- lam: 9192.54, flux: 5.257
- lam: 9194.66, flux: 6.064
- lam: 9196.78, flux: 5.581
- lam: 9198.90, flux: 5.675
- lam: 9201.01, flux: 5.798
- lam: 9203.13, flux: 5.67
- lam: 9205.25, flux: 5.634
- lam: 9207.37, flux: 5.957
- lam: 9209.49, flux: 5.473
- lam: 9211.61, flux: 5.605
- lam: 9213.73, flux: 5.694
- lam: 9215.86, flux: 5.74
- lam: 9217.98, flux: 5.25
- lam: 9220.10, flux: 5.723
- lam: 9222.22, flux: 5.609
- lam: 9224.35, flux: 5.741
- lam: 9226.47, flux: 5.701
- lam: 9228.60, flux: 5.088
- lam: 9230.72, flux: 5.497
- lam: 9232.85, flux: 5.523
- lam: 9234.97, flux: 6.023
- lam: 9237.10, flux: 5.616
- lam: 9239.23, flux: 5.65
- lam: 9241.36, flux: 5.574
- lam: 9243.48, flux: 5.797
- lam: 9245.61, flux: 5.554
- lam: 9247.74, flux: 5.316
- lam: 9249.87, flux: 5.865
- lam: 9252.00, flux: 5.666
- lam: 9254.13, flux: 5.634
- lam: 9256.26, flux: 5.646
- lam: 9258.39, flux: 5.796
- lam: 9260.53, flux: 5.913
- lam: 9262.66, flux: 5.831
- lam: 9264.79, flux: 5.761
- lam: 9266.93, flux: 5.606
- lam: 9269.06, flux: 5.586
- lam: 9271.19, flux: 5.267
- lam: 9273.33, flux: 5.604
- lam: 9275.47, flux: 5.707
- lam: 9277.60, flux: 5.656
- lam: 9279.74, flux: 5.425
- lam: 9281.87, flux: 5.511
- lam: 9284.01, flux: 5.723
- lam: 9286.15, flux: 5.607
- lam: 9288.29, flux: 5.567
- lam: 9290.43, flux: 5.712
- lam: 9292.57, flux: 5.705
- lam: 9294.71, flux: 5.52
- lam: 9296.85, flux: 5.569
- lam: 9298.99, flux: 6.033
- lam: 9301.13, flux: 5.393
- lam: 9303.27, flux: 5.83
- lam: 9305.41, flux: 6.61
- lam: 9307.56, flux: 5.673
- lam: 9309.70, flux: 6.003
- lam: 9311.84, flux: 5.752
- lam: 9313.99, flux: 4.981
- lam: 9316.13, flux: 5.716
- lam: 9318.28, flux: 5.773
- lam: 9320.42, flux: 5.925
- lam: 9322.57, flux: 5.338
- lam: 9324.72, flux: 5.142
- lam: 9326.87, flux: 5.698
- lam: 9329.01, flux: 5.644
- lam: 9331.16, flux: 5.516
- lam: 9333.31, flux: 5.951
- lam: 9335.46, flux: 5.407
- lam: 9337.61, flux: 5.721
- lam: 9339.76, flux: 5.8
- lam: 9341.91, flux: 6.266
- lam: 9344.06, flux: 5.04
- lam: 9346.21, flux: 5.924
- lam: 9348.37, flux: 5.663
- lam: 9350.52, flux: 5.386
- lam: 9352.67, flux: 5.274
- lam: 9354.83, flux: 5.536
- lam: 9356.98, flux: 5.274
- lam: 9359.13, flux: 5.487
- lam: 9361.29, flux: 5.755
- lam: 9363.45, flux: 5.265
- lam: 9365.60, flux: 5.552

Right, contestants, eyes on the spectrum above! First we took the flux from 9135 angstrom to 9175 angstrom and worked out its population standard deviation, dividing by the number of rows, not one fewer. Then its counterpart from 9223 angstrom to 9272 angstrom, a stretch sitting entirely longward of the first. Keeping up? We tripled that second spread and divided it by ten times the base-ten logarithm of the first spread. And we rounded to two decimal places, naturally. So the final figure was -0.10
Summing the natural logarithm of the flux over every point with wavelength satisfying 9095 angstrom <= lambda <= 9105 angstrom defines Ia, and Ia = 8.94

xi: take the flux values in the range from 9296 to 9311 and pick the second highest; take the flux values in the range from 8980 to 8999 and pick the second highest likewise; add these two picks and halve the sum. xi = 6.04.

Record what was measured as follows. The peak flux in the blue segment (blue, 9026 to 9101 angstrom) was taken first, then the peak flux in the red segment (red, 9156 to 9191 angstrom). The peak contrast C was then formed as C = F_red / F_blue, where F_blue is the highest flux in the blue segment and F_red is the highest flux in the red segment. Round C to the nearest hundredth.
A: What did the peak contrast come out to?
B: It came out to 1.02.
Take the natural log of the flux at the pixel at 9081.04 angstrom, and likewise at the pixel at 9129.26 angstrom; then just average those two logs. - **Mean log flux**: 1.747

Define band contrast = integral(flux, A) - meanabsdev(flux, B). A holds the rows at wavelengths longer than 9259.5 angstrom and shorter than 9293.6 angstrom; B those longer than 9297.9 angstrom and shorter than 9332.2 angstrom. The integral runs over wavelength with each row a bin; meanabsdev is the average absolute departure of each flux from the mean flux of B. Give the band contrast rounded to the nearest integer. 192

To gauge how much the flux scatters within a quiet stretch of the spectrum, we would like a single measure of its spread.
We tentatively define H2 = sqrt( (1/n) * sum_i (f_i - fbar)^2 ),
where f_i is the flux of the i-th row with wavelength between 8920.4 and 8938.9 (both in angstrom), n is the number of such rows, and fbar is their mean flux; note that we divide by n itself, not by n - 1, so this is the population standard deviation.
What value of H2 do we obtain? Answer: 0.155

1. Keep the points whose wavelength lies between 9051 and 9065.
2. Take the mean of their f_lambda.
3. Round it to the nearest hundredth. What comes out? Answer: 5.77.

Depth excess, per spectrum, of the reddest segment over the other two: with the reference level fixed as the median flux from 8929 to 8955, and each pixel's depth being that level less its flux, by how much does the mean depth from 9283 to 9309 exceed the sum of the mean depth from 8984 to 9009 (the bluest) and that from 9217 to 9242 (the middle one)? -0.23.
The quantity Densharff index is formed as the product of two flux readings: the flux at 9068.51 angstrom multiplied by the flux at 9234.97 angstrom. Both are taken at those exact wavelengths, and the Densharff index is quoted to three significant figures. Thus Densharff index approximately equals 33.8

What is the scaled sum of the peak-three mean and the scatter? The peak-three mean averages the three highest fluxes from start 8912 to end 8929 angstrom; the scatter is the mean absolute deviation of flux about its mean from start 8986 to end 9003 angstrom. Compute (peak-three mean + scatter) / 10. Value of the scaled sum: 0.64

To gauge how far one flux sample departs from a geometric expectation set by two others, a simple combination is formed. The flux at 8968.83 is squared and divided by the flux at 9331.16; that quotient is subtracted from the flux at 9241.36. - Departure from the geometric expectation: -0.86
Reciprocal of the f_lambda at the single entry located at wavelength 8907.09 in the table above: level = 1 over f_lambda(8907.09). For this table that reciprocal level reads 0.164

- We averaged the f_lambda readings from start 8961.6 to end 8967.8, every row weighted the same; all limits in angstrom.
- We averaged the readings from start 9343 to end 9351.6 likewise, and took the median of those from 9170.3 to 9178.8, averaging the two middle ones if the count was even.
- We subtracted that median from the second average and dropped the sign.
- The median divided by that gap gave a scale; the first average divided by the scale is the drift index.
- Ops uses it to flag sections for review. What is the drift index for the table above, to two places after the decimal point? 0.38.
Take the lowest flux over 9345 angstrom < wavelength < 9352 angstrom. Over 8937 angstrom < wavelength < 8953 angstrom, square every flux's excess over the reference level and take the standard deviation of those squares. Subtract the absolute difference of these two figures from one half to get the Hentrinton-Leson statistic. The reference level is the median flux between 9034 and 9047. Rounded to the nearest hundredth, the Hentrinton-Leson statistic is -4.87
